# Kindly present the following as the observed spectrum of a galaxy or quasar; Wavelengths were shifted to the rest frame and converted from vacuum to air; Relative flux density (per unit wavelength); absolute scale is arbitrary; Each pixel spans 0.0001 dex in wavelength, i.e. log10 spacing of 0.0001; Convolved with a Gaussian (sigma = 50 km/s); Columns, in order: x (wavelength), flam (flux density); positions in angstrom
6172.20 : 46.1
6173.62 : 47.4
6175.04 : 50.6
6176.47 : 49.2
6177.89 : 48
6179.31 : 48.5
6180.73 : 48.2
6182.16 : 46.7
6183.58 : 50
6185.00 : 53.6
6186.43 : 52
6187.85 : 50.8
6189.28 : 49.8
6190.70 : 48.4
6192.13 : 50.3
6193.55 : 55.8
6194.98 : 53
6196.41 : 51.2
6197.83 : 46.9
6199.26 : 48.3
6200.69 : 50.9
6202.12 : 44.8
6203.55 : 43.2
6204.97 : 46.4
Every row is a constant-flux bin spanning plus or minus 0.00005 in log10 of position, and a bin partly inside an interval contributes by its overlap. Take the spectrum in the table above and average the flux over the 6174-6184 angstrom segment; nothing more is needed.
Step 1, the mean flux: 48.7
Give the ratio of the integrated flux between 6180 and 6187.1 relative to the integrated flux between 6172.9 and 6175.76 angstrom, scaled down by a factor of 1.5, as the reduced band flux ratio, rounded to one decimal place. 1.7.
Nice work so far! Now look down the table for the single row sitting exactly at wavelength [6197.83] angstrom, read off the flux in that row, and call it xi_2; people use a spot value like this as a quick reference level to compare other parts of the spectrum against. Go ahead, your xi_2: 46.9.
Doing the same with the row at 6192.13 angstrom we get 50.3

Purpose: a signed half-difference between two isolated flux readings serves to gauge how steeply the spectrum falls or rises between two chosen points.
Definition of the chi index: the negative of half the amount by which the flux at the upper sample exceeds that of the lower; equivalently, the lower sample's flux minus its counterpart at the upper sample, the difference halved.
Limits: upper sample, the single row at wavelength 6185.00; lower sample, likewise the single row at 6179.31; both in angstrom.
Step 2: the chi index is -3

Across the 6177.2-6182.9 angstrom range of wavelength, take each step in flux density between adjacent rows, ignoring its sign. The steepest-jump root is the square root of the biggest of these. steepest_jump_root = 1.22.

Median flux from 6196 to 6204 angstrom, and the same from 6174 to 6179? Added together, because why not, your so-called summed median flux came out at 97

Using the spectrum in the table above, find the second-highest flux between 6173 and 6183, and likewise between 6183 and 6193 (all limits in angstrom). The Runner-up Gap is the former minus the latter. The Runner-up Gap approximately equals -2.8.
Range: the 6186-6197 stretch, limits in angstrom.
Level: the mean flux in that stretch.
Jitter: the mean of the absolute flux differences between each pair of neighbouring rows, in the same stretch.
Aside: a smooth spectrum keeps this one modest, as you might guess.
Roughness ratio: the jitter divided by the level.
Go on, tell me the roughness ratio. 0.043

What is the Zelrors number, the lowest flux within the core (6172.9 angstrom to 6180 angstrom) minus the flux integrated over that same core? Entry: -299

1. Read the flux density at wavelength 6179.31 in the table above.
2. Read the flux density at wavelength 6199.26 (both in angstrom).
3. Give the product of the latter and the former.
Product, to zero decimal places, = 2343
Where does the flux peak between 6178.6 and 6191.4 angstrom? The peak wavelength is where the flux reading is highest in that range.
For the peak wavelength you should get 6185.00 angstrom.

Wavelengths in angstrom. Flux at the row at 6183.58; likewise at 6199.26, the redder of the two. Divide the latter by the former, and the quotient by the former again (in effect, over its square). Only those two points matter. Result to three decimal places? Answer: 0.019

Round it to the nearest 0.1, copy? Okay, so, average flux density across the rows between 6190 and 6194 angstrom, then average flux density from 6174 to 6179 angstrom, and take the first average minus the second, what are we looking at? 2.2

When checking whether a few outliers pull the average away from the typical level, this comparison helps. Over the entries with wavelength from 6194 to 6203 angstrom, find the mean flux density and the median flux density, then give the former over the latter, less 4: -3.01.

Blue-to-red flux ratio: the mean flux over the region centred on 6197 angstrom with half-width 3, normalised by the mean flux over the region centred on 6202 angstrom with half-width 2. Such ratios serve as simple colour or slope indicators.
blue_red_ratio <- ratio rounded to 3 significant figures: 1.08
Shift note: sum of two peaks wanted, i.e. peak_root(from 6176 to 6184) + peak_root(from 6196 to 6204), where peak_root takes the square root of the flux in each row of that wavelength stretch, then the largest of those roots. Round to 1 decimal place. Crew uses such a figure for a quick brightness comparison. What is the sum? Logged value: 14.2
